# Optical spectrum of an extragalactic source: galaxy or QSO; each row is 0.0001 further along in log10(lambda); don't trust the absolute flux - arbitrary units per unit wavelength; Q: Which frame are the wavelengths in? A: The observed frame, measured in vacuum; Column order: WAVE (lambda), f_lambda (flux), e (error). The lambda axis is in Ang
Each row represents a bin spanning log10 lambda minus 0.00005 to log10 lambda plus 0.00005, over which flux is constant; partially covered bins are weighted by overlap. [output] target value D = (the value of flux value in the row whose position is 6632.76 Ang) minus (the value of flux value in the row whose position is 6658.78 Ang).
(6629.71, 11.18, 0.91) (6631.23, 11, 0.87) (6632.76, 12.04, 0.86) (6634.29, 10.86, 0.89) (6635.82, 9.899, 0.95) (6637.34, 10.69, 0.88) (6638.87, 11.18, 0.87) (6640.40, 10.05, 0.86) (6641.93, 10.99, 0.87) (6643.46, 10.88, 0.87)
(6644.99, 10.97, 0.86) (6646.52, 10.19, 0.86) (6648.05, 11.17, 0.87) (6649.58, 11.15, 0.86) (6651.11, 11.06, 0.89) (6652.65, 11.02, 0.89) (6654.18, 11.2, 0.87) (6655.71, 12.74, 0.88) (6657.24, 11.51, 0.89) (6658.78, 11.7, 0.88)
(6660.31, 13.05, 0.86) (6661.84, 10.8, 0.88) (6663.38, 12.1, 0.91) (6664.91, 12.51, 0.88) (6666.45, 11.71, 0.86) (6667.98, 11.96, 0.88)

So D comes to 0.3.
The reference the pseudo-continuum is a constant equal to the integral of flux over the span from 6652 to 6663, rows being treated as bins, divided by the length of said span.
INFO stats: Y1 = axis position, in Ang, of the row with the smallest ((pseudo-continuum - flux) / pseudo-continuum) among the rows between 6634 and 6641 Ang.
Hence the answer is 6638.87 Ang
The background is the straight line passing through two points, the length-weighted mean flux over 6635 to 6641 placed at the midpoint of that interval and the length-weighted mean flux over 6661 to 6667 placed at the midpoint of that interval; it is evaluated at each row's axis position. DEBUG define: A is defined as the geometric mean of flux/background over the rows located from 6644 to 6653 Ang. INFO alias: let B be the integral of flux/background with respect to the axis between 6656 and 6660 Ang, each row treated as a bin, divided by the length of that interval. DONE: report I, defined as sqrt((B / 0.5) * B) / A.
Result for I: 1.48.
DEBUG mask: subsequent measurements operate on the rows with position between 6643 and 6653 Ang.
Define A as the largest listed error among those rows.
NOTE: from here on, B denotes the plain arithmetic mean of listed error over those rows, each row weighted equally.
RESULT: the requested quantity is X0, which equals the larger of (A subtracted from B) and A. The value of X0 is 0.890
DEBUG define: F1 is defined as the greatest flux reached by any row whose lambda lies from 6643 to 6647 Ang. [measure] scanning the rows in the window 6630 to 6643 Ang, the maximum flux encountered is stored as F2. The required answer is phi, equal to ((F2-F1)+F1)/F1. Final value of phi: 1.10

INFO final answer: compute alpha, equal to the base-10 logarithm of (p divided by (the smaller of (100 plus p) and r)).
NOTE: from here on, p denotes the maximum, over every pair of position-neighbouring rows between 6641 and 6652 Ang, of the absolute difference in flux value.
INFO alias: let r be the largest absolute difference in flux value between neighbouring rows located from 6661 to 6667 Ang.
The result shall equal -0.12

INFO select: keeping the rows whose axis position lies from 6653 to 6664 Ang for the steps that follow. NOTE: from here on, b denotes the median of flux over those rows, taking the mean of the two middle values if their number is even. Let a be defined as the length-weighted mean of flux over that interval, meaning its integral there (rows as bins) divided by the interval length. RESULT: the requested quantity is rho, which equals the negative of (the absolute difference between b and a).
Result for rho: -0.14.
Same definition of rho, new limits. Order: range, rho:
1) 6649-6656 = -0.20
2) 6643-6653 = -0.11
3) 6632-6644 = -0.05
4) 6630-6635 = -0.30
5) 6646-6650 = -0.30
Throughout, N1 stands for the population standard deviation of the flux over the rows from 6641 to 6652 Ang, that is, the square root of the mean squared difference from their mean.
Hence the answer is 0.31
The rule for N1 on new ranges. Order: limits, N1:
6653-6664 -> 0.75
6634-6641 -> 0.49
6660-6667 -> 0.76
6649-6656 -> 0.66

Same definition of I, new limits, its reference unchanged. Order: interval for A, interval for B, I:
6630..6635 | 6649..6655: 1.27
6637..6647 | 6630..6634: 1.58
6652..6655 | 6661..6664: 1.40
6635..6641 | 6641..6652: 1.42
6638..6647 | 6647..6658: 1.44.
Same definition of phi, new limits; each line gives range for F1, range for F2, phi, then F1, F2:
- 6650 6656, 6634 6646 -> 0.88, 12.74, 11.18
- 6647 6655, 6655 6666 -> 1.17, 11.2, 13.05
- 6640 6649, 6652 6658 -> 1.14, 11.17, 12.74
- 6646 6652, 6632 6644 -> 1.08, 11.17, 12.04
